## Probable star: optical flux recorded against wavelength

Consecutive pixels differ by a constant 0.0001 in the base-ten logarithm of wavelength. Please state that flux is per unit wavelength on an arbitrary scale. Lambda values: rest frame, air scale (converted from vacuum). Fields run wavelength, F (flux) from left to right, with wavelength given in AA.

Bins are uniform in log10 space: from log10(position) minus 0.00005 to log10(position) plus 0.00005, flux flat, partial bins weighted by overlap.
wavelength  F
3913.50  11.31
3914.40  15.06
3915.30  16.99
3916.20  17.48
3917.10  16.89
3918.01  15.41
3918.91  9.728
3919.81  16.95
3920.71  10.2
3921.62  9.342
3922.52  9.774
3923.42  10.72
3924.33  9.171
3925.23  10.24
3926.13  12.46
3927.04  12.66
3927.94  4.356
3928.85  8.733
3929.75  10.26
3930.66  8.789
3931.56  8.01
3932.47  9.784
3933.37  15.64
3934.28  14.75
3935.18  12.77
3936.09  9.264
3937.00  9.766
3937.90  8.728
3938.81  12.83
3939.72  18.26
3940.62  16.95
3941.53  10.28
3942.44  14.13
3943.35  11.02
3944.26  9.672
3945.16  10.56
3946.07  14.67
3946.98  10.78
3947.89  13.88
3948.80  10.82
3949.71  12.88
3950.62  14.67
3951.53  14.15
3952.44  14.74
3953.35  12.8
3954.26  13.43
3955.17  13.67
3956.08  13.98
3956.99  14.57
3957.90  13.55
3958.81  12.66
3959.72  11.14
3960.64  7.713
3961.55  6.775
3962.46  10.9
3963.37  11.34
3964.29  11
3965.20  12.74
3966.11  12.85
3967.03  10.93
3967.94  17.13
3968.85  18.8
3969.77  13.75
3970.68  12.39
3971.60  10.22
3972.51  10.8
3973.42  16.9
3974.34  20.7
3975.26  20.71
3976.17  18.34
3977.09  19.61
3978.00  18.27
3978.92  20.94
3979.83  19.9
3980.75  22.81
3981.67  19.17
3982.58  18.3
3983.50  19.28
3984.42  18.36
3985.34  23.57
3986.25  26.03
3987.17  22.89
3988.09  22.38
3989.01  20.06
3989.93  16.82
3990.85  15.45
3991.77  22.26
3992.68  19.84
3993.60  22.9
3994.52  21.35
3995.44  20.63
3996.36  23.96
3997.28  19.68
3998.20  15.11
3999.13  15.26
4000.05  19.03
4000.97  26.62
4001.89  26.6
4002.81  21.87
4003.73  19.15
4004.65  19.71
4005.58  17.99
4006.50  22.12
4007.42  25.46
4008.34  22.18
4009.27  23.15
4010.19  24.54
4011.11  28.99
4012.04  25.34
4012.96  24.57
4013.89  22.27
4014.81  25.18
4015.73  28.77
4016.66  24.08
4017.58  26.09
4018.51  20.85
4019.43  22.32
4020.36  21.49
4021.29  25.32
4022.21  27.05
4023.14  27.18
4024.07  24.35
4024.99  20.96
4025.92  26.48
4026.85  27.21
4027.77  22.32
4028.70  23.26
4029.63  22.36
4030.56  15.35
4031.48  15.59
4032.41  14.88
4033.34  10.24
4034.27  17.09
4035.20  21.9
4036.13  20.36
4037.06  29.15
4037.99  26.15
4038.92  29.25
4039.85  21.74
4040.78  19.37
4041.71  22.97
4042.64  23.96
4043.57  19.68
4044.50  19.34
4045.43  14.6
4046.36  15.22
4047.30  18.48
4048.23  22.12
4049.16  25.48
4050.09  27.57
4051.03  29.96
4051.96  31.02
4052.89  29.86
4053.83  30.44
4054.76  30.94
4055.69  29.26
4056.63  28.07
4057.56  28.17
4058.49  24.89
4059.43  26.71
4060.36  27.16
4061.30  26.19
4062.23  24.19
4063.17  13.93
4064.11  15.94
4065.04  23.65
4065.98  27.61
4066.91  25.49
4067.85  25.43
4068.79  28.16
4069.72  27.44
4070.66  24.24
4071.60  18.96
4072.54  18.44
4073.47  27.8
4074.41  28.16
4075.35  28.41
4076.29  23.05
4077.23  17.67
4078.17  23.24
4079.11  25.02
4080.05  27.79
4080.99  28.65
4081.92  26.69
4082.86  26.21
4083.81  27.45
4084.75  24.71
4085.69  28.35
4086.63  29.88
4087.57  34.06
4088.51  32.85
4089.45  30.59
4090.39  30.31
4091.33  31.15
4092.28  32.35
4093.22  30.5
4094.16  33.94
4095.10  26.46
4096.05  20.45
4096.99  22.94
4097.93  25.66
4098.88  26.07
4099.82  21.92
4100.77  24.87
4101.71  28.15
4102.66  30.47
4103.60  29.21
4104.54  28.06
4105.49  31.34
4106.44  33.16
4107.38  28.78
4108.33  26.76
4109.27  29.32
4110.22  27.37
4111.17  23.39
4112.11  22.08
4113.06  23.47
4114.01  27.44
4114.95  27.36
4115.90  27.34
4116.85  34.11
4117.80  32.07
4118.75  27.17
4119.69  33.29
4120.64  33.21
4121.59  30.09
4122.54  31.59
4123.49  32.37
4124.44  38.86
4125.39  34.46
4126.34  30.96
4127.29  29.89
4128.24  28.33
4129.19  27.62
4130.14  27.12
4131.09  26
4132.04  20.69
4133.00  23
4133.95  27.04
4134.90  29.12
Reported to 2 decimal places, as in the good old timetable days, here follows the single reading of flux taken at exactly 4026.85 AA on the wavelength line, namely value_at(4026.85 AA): 27.21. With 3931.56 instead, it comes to 8.01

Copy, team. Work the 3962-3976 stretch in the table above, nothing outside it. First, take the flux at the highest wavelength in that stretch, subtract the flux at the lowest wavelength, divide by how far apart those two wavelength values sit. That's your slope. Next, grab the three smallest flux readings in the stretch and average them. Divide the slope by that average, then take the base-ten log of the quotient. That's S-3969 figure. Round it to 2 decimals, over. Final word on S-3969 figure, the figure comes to -1.14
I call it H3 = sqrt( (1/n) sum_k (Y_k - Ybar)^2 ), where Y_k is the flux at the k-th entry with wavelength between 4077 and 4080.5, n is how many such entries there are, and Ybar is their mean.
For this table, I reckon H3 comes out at 3.7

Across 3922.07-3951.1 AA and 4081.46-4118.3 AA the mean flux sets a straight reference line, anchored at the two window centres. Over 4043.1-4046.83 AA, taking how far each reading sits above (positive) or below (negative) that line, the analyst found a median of -5.3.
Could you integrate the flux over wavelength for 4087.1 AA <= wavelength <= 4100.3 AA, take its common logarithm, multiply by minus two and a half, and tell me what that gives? -6.44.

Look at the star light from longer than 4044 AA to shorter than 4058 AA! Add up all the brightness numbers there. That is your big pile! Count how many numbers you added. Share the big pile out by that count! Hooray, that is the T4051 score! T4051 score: 25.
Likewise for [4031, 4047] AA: 20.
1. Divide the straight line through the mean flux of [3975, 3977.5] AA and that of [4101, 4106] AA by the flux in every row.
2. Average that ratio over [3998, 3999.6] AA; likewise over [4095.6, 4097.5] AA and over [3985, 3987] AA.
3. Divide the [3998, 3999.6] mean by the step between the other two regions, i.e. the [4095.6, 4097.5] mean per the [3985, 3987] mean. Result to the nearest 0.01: 0.86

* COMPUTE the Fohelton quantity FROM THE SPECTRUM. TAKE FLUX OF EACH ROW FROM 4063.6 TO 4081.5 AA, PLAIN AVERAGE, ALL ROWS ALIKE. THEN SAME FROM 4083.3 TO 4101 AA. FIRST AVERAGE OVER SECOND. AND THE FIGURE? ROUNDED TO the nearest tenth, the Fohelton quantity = 0.9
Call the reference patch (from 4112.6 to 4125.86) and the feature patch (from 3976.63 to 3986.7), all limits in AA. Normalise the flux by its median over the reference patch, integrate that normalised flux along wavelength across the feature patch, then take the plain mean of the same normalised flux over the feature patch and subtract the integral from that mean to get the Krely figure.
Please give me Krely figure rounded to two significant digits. -5.9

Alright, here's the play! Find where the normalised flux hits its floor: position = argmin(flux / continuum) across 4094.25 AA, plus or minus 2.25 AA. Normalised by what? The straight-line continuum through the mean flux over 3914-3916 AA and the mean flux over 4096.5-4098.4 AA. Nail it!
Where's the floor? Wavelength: 4096.05 AA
